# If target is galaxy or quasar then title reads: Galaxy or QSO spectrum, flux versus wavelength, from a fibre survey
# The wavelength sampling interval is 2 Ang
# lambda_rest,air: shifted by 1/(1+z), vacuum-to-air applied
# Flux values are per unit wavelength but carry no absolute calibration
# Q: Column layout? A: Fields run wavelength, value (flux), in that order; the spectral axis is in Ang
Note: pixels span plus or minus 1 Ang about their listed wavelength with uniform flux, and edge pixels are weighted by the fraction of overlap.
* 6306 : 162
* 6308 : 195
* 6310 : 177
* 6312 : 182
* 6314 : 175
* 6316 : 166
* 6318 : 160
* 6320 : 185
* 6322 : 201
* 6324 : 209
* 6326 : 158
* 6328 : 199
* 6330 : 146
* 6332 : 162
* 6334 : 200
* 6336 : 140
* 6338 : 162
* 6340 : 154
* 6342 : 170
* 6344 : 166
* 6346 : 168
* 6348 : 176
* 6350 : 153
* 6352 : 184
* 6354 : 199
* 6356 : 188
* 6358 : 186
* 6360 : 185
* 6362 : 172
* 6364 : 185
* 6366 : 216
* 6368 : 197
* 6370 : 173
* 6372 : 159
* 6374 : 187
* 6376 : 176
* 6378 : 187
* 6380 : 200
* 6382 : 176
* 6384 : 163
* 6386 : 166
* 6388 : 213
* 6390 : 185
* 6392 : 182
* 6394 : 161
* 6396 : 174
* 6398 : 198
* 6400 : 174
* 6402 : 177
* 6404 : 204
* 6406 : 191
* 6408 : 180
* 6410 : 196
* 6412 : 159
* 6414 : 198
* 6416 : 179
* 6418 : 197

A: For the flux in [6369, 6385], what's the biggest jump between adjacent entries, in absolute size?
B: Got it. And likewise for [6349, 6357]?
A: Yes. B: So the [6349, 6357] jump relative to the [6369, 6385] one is 1.1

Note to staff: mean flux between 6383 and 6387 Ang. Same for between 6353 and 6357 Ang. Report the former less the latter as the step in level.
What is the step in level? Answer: -29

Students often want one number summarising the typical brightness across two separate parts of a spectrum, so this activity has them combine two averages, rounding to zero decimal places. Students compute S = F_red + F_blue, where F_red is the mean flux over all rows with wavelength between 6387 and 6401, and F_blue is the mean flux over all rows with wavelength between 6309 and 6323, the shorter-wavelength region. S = 362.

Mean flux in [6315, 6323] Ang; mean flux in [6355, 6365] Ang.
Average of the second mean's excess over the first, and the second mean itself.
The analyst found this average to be 94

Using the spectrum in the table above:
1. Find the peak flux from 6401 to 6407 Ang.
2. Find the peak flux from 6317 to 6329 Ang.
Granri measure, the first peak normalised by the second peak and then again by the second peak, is 0.0047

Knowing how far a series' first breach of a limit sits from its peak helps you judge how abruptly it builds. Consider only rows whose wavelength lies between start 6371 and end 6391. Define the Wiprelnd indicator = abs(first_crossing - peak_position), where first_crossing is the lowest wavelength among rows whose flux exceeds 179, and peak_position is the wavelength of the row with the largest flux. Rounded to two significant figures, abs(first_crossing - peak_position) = 14 Ang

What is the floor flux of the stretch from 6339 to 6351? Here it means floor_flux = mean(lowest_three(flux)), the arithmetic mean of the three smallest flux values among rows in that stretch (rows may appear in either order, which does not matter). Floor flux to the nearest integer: 158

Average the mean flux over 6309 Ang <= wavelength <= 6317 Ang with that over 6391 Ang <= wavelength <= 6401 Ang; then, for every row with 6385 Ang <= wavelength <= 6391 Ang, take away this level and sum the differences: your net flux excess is 35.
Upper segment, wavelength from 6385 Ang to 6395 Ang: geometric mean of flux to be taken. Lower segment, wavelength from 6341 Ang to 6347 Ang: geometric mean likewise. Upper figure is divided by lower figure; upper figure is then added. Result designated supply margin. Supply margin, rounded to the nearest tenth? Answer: 181.6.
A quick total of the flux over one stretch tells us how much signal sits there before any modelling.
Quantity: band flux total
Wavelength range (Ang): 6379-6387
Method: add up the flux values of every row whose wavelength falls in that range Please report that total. 705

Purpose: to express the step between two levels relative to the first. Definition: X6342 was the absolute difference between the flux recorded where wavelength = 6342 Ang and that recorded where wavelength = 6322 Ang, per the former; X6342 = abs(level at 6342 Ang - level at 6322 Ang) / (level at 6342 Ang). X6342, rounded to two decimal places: 0.18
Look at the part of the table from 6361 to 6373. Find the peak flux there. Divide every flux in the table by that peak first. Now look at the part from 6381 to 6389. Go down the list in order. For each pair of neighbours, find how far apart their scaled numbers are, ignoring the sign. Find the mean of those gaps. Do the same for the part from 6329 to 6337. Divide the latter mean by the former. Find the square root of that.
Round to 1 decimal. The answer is 1.3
